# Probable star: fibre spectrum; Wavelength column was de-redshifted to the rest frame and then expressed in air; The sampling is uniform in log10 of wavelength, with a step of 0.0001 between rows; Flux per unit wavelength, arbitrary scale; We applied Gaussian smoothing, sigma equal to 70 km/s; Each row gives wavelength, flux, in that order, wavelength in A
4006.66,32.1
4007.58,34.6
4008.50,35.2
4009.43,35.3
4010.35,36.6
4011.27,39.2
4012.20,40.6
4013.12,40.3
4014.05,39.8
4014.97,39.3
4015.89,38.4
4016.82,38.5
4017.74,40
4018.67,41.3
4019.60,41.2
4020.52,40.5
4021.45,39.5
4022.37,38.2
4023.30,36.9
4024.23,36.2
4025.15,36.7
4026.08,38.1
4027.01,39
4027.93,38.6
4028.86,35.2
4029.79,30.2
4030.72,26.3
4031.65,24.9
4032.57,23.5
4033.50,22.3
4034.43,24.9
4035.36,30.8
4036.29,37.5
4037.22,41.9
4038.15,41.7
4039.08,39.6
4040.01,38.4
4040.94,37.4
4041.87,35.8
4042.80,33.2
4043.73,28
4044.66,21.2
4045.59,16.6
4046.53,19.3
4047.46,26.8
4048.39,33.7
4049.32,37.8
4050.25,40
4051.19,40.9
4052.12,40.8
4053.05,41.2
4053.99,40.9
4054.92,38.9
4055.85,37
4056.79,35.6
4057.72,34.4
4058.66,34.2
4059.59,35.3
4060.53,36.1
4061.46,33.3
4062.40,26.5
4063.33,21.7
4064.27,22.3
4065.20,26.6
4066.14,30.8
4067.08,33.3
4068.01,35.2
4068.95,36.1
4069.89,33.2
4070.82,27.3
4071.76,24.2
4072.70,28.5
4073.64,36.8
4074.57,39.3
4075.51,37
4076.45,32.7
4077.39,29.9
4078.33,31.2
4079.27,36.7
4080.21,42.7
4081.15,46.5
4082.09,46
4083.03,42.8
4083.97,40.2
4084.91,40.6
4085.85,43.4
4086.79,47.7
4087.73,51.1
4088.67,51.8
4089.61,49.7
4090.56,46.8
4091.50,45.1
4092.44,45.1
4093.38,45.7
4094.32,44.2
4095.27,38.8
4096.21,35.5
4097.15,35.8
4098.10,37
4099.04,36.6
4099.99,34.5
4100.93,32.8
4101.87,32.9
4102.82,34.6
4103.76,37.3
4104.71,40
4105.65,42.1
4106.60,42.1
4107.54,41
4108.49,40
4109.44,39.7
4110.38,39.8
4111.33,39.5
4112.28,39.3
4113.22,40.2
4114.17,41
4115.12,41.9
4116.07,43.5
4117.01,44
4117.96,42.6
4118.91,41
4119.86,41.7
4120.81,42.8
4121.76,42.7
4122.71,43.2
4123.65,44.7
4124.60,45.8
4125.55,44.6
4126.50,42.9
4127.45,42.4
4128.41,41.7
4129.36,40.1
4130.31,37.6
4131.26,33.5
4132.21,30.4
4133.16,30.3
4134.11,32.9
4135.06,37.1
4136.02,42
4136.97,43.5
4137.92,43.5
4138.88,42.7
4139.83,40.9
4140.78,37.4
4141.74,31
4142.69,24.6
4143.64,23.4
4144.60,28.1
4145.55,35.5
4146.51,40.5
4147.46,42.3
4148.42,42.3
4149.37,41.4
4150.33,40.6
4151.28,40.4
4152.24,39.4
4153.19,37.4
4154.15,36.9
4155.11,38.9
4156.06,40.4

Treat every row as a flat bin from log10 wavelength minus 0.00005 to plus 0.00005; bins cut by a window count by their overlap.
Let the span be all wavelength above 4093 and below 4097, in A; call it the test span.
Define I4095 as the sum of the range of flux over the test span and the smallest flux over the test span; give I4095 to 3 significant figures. 45.7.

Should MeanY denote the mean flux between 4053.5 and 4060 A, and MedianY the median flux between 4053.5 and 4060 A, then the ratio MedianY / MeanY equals 0.97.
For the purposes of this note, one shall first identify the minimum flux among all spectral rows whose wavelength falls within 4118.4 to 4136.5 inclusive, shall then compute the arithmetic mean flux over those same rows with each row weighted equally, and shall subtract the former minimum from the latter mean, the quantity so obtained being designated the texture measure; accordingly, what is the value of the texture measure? 10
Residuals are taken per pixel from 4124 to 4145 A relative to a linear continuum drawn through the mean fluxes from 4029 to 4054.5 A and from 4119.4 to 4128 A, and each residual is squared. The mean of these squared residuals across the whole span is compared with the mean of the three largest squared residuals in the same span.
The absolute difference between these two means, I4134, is 323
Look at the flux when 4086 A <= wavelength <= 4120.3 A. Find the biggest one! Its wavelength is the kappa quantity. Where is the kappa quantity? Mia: 4088.67 A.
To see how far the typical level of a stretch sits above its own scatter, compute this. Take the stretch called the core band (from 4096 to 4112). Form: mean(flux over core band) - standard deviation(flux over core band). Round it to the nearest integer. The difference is 35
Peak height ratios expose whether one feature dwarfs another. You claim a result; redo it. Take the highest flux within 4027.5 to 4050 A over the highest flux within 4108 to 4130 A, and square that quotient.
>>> 0.84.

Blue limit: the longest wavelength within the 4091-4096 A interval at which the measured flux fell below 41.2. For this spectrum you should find 4095.27 A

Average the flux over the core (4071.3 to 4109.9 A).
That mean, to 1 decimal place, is 39.7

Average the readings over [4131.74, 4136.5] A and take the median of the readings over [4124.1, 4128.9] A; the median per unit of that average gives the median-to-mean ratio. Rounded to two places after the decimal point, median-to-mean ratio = 1.24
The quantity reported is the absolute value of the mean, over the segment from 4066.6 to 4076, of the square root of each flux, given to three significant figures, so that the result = 5.74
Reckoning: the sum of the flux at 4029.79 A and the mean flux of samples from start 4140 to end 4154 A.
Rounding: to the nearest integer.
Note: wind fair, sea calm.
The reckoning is 66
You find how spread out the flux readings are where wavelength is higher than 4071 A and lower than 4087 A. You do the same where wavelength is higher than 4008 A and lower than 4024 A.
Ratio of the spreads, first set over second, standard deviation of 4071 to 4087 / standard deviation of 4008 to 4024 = 3.58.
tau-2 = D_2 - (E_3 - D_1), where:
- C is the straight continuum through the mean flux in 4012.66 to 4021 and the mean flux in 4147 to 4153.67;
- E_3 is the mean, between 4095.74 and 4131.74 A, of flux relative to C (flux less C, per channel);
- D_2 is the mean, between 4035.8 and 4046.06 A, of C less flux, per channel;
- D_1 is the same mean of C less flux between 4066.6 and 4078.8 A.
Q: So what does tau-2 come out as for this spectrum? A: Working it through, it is 14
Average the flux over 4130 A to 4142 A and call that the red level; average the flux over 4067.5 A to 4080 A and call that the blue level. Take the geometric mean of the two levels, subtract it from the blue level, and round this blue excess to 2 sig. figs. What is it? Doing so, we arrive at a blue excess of -2.0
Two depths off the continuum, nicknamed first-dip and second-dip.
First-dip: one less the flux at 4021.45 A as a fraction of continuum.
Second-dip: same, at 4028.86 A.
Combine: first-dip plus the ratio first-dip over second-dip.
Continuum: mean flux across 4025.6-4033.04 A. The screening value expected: 2.10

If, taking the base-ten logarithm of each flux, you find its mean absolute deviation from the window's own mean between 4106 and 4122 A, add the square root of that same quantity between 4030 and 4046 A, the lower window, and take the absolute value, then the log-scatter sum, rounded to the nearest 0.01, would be 0.33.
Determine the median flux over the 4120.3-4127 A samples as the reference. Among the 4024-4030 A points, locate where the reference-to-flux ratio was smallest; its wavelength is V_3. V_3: 4027.01 A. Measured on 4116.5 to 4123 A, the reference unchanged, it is 4117.01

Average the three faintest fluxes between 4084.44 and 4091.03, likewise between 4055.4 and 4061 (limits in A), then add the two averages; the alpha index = 78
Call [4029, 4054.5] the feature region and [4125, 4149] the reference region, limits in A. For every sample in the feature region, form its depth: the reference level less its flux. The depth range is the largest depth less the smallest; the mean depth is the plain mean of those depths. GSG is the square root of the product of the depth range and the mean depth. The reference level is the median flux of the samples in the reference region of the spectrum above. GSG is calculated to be 14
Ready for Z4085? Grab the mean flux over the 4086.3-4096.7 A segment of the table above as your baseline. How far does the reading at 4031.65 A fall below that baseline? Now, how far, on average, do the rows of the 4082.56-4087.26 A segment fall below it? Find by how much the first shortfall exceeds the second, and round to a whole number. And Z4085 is 18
